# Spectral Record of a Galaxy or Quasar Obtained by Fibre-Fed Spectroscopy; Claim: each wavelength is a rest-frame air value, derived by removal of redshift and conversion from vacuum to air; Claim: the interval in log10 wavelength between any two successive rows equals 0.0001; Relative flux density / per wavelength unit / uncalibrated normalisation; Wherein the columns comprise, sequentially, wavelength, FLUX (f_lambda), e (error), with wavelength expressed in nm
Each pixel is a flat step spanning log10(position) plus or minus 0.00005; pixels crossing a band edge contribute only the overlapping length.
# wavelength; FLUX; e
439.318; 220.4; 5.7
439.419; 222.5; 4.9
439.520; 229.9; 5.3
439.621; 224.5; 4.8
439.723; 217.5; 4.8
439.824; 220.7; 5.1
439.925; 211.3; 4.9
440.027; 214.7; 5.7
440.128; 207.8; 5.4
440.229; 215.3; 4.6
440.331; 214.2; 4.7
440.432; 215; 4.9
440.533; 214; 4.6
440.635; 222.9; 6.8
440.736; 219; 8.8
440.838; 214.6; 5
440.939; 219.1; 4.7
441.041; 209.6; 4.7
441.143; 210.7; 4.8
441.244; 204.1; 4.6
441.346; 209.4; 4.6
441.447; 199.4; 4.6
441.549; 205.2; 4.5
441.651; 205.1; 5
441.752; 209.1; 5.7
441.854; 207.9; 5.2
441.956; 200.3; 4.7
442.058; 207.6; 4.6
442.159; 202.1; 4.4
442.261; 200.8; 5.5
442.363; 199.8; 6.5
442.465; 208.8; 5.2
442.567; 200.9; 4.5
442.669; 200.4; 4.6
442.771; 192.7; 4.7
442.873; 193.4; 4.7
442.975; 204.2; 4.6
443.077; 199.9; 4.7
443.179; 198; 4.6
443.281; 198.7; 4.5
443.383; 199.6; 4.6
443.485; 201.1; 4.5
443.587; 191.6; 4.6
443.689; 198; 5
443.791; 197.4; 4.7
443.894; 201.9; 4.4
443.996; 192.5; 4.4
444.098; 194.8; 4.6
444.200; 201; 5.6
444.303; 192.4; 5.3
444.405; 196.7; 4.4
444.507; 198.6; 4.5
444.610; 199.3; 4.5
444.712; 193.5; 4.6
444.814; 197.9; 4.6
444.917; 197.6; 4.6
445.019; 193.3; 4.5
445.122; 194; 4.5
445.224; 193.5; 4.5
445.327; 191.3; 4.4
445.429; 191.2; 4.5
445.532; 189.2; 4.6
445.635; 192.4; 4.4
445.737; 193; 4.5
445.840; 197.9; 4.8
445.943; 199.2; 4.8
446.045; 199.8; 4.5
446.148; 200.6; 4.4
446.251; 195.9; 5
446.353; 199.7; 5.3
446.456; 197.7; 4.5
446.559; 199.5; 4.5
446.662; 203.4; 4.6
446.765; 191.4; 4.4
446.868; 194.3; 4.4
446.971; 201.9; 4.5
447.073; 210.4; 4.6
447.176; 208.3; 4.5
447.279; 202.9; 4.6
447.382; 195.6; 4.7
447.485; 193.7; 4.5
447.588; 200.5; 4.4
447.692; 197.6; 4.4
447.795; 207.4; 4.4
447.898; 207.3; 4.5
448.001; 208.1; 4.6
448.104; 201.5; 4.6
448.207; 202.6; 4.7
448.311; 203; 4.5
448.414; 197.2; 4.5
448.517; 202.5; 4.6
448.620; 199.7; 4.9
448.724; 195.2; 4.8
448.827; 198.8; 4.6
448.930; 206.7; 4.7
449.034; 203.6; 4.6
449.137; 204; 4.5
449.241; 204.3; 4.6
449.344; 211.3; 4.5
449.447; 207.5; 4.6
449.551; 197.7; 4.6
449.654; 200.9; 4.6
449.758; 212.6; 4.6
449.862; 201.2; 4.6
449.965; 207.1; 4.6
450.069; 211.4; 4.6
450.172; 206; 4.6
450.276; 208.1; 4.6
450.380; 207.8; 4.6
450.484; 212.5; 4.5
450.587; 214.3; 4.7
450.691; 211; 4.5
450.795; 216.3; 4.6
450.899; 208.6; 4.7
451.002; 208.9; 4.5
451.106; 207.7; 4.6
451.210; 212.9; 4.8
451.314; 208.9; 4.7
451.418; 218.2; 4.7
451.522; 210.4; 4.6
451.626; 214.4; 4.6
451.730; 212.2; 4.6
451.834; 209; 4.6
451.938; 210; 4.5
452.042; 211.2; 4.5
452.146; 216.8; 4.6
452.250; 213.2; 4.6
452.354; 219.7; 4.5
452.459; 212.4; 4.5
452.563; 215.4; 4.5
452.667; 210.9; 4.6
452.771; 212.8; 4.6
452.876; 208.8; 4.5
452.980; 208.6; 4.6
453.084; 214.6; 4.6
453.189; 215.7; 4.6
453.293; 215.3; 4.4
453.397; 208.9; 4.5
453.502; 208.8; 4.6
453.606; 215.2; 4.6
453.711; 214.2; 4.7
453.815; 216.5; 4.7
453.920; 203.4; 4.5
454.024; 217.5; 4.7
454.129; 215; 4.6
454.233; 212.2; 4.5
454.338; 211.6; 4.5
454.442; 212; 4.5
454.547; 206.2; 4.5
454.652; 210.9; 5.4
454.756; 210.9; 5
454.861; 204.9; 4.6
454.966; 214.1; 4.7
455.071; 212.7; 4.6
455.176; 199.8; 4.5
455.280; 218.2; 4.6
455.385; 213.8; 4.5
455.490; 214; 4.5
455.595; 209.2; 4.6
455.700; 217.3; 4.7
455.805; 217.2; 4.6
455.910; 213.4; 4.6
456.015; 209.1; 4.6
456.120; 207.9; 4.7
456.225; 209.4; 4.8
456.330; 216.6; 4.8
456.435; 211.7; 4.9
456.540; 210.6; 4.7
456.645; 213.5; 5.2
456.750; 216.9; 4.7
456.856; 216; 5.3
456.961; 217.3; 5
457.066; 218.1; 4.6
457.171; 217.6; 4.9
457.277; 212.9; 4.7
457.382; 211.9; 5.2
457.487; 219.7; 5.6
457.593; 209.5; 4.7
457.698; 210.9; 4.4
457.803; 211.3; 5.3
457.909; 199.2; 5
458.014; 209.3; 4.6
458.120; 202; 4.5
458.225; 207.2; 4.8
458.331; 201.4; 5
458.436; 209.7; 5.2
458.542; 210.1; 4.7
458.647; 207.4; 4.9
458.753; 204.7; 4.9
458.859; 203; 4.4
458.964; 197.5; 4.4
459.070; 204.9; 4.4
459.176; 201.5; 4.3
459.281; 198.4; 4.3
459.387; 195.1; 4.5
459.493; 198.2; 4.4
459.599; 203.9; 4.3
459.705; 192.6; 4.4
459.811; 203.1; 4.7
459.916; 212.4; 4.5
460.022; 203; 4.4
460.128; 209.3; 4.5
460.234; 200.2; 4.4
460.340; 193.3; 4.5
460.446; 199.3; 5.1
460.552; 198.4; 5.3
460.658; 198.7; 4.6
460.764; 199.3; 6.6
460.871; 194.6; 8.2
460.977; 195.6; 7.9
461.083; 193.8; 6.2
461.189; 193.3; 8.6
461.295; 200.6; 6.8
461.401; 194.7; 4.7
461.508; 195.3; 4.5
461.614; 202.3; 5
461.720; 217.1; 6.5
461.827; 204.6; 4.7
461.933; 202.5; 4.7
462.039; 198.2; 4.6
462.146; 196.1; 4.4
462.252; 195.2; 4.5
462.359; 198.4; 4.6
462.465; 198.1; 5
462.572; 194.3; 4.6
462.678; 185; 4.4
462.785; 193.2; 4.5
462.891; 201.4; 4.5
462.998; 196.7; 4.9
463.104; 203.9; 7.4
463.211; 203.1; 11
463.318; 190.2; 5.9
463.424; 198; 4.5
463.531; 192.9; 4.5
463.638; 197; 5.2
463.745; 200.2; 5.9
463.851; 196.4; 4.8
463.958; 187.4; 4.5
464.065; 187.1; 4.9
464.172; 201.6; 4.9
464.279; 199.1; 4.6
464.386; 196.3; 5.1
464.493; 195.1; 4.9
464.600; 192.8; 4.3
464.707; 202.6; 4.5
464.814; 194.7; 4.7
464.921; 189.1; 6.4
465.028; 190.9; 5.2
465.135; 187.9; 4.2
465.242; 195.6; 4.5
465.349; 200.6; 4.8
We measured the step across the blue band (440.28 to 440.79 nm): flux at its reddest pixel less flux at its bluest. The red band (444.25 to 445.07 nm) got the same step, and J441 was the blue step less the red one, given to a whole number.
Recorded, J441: 4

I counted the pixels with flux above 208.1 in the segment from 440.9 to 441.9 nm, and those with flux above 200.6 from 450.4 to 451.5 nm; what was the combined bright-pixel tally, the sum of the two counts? 15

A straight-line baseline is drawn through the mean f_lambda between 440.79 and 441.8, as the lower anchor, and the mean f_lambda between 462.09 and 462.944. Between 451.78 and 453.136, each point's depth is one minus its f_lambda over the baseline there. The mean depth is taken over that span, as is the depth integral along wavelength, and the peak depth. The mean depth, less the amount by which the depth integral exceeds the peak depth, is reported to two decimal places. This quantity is -0.02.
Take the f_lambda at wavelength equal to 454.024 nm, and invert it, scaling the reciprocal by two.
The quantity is 0.0092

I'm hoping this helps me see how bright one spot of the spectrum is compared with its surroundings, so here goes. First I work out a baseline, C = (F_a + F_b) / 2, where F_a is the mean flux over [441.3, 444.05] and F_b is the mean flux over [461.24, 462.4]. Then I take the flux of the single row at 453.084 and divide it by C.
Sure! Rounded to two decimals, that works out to 1.07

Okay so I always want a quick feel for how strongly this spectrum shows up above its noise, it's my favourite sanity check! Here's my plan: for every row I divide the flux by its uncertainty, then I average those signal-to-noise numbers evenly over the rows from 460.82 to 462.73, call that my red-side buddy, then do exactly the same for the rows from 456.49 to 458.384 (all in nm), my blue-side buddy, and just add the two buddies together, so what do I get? 80.8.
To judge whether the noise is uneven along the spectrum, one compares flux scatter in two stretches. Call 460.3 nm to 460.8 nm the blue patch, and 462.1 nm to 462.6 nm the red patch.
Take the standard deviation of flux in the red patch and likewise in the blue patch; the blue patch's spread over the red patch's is 1.4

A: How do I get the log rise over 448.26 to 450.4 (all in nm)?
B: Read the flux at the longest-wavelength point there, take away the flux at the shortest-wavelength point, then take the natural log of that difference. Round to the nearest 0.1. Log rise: 1.6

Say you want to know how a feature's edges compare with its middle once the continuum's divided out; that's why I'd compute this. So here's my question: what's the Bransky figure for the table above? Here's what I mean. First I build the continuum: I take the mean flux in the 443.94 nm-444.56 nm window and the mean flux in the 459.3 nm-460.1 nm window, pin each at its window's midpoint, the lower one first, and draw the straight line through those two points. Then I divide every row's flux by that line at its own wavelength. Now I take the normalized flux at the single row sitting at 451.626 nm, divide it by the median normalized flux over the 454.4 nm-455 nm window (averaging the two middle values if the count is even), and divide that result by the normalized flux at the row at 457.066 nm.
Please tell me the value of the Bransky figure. 0.94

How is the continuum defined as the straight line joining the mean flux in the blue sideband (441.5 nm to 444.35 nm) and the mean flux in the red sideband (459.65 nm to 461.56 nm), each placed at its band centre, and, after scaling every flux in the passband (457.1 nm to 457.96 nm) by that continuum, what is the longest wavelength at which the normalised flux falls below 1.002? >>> 457.909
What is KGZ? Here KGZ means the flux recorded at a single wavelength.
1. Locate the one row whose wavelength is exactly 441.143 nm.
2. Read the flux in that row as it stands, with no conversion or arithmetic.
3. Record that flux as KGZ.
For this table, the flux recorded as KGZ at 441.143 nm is 210.7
